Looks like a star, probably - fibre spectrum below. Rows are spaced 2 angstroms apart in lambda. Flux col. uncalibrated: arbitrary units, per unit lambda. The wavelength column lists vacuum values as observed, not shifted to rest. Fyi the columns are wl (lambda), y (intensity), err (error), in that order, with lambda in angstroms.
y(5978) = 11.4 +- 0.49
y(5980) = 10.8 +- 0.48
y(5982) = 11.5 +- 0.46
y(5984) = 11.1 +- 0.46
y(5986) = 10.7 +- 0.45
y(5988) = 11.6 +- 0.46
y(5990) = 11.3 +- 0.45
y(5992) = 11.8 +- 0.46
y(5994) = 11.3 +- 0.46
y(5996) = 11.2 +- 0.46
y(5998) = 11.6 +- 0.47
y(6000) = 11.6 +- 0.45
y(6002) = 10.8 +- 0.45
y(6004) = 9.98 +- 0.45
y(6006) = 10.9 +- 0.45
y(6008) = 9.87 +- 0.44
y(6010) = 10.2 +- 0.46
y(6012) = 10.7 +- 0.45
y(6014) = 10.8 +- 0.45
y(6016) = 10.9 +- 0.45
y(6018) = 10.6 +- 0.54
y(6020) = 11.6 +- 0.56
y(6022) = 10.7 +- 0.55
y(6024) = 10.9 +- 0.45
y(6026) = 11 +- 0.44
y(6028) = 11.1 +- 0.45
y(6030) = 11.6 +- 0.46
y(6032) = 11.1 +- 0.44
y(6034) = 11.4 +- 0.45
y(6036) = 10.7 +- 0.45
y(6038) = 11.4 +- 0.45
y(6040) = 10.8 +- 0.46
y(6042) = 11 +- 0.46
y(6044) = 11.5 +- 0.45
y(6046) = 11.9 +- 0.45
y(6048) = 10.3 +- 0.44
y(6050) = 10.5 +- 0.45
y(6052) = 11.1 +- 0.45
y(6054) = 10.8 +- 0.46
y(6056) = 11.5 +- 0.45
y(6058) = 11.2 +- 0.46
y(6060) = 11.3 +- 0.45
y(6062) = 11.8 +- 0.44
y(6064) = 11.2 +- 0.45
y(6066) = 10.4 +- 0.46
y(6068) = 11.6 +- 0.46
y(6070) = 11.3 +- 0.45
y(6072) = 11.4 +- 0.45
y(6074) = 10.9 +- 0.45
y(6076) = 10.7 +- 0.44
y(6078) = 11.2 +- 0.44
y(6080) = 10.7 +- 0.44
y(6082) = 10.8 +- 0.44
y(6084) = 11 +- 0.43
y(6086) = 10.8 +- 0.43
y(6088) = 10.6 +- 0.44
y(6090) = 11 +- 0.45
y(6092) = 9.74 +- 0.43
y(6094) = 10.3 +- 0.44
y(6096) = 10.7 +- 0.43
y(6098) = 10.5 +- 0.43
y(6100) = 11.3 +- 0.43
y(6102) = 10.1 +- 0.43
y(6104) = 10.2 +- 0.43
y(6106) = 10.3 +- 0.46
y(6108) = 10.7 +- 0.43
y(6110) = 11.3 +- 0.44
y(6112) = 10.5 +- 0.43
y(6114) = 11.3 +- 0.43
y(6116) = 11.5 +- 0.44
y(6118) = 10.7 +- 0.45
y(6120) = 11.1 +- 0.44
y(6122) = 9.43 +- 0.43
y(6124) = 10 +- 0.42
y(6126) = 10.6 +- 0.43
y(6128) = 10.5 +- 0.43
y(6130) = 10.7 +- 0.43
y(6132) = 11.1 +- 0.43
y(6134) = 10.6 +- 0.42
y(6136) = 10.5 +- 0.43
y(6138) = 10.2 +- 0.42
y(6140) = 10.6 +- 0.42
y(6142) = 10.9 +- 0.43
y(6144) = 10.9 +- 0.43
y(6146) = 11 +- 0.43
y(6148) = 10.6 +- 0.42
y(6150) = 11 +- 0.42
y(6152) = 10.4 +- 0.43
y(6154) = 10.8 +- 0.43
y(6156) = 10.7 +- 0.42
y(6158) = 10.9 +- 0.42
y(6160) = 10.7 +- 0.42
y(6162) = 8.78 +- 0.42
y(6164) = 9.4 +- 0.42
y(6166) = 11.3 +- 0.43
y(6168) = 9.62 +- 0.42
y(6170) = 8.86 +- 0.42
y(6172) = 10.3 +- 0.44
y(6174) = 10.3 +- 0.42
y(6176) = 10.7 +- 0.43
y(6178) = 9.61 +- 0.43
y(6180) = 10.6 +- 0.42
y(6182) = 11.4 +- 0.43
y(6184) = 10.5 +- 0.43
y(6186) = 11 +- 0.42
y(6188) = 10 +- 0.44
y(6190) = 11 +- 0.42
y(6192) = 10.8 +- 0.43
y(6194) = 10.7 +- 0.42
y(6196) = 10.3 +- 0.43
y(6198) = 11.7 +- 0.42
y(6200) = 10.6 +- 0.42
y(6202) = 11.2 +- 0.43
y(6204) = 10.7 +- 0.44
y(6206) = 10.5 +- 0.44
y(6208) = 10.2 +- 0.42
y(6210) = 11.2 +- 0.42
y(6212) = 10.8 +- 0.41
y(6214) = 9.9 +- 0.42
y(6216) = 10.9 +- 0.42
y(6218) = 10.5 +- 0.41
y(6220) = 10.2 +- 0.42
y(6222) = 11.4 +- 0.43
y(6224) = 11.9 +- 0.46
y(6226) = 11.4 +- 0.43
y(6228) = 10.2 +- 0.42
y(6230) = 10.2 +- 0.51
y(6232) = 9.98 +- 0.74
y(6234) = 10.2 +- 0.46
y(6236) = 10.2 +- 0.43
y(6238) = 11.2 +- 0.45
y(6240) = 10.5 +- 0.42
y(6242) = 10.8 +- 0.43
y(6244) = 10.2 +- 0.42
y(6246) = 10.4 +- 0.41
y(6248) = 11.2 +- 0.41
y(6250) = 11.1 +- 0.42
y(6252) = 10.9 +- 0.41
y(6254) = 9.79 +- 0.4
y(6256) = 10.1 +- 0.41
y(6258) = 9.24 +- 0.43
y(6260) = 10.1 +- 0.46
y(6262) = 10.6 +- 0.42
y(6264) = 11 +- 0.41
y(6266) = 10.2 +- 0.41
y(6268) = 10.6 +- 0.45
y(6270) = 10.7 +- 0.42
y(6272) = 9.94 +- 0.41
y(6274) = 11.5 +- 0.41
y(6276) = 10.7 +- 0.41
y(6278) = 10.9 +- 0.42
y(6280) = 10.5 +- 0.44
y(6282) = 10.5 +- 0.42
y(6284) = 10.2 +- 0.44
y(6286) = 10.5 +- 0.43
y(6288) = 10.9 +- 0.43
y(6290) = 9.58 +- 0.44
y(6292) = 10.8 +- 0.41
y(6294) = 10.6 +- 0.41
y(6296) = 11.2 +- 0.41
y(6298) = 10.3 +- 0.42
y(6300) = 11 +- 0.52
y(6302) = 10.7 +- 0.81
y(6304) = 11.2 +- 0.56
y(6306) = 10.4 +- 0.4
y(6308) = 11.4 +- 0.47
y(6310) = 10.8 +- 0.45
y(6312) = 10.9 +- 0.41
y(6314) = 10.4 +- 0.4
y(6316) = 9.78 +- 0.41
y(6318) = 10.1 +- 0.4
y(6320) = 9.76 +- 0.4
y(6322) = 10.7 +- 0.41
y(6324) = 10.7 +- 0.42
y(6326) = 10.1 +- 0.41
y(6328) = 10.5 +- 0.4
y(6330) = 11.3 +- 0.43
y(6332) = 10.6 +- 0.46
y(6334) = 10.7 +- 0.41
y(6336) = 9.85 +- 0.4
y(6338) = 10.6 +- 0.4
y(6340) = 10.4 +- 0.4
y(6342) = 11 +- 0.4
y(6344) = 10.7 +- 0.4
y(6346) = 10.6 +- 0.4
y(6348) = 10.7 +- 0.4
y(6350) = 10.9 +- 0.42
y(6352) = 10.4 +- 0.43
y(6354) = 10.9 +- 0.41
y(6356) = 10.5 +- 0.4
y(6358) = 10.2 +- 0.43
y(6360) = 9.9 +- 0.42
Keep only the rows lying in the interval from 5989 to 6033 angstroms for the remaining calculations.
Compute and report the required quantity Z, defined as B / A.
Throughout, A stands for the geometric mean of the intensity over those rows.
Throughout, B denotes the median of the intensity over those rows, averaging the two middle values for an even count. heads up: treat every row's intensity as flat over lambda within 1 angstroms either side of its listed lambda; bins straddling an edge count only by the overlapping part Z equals 1.00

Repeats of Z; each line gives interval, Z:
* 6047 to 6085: 1.01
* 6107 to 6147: 1.00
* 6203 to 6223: 1.00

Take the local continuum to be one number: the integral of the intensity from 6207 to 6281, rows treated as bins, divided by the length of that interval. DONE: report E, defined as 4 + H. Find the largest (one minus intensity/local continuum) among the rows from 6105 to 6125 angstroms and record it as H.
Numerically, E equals 4.11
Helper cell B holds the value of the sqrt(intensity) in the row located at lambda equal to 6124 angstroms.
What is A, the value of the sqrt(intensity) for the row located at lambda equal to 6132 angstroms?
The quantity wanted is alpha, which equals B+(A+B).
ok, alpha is 9.66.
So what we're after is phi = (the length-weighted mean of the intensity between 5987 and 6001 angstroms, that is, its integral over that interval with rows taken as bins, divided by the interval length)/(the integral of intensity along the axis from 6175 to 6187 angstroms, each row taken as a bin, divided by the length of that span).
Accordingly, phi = 1.08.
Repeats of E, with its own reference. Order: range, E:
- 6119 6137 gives 4.11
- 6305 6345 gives 4.08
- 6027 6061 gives 4.03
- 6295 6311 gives 4.03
